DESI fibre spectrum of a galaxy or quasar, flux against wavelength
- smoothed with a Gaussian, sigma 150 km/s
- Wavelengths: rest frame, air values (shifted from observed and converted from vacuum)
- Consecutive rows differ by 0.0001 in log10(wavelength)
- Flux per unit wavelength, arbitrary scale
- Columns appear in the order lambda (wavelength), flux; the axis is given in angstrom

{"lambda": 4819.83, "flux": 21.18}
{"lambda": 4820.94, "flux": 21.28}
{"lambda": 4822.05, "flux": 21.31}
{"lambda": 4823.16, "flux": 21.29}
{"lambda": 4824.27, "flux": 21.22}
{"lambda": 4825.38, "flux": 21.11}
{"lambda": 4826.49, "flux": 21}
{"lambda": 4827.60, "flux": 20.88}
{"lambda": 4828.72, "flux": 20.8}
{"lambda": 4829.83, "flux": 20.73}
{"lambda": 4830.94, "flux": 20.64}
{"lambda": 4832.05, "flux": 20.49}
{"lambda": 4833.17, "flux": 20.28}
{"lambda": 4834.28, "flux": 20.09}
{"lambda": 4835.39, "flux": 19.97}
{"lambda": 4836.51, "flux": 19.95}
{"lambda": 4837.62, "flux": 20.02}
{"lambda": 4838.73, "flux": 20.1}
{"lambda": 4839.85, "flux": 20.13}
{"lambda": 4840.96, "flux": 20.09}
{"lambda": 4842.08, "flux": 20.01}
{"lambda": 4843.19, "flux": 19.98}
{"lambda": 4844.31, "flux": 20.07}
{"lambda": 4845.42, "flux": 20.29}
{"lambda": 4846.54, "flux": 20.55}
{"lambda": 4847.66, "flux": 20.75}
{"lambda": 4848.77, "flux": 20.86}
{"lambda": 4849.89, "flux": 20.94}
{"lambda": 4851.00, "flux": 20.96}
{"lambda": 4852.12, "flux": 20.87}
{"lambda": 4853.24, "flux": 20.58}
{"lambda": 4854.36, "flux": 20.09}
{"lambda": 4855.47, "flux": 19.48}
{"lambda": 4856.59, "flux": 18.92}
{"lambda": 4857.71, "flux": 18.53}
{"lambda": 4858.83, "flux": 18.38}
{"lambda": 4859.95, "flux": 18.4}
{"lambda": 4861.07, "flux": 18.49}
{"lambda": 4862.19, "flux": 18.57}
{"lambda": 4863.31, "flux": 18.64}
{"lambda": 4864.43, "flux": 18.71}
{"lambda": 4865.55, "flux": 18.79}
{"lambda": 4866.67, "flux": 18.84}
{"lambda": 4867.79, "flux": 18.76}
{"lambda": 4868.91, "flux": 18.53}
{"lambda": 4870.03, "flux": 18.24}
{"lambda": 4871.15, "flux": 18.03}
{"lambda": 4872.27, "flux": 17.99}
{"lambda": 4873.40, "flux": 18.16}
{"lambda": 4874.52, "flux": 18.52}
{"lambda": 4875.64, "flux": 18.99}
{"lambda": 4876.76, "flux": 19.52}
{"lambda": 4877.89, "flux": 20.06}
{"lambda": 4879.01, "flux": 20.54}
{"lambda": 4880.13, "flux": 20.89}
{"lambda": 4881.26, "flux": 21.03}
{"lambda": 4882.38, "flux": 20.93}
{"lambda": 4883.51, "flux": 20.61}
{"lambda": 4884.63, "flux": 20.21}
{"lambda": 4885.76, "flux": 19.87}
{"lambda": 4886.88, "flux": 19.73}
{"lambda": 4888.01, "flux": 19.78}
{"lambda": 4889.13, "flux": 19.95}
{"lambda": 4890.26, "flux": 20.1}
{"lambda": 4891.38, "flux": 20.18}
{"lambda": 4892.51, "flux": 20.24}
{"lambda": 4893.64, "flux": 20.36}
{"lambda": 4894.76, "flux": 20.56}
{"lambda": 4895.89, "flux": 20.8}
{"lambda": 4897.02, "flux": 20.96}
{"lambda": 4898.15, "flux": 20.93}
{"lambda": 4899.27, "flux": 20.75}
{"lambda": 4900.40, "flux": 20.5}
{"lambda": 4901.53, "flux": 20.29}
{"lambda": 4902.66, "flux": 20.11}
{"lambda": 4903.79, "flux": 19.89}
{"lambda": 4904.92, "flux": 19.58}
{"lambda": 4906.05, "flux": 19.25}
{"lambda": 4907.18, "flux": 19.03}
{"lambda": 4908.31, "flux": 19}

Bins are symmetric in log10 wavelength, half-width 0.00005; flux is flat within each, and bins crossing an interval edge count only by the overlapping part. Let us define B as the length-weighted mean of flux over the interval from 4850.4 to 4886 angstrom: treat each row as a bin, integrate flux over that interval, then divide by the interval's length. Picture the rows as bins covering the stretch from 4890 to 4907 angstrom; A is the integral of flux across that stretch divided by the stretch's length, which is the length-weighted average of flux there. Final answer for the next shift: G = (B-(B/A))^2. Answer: 338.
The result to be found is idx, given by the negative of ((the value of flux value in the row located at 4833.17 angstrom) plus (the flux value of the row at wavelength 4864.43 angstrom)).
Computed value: -39.0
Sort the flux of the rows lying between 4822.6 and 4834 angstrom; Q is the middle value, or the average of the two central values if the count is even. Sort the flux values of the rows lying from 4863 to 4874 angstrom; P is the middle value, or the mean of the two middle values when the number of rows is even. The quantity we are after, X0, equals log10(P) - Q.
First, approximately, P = 18.6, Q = 20.8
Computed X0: -19.6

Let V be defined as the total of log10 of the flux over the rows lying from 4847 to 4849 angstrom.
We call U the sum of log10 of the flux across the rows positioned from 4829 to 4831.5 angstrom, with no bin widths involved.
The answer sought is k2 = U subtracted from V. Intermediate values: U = 2.63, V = 2.636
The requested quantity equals 0.01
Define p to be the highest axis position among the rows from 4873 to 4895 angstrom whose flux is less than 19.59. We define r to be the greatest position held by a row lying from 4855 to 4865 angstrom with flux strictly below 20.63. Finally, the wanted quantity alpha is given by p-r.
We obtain 12.3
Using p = 4876.76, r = 4864.43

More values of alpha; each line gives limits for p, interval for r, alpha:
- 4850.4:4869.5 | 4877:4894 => -24.7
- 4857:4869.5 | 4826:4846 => 23.5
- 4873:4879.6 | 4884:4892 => -14.6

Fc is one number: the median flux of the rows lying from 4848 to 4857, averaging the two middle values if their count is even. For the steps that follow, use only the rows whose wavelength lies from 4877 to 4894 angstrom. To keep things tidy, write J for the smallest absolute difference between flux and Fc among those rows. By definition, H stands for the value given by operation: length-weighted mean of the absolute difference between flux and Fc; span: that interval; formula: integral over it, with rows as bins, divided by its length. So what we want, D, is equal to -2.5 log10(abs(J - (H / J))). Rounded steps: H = 0.53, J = 0.110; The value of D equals -1.7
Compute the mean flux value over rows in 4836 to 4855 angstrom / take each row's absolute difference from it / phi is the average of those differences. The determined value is 0.35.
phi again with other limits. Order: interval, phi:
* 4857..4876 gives 0.22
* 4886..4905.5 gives 0.35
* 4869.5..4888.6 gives 0.91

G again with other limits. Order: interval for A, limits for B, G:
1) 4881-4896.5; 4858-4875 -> 308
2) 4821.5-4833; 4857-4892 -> 337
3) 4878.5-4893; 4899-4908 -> 356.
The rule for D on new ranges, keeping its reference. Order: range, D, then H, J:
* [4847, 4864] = -4.0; 1.19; 0.030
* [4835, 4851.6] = -3.0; 0.49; 0.030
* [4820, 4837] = -4.0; 0.40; 0.010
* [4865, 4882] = -2.4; 1.64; 0.170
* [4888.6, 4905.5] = -2.9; 0.45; 0.030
